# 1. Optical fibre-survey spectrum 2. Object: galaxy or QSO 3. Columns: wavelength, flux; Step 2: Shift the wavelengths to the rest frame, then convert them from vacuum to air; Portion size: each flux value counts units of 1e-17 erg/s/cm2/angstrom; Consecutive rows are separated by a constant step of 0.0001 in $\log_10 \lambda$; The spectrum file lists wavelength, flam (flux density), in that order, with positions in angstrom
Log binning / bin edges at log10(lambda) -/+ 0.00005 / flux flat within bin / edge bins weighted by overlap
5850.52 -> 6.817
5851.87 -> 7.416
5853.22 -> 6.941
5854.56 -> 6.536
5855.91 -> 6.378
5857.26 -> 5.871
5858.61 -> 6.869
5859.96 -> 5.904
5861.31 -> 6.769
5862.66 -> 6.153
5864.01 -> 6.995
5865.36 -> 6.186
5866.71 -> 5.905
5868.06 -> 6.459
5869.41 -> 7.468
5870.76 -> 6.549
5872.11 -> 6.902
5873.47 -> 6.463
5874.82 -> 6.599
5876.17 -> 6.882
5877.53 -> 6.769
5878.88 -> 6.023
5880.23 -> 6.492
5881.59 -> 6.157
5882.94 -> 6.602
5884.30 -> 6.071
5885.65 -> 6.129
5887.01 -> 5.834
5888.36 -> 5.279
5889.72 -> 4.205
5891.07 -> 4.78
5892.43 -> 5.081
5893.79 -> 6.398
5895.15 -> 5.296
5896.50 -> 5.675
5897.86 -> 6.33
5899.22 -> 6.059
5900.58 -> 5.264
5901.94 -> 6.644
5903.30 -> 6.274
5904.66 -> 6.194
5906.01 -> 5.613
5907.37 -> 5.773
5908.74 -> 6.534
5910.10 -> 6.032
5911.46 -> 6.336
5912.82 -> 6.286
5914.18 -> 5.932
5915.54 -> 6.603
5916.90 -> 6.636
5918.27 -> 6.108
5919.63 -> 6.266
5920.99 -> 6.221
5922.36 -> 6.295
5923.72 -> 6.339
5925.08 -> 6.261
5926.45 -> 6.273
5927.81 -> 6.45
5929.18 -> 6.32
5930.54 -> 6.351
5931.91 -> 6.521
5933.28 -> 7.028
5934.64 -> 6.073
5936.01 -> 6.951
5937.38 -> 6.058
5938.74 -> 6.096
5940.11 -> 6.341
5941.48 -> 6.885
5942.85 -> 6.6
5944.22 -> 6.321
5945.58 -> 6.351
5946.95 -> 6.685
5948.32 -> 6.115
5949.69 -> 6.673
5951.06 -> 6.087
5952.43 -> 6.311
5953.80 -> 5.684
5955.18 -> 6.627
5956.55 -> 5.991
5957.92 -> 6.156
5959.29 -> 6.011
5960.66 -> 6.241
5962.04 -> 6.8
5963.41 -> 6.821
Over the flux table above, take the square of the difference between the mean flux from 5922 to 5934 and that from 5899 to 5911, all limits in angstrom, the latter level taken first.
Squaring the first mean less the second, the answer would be 0.15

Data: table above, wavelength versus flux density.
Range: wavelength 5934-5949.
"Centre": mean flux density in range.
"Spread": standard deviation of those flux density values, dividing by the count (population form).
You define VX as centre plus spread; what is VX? 6.72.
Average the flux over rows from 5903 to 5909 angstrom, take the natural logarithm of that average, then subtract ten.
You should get -8.20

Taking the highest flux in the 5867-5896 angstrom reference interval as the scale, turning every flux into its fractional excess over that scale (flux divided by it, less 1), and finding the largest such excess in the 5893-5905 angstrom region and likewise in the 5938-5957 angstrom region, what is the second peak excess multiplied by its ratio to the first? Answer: -0.055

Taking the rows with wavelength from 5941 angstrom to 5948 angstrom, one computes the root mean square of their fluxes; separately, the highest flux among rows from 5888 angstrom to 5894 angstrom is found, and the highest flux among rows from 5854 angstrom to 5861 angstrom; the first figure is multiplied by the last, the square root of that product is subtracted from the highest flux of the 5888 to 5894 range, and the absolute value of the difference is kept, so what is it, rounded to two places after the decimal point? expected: 0.32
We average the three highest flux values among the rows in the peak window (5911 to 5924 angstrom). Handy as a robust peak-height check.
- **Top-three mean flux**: 6.53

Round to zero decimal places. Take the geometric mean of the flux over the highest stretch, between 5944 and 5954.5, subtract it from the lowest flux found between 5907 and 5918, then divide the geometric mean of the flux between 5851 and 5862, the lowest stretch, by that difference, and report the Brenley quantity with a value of -13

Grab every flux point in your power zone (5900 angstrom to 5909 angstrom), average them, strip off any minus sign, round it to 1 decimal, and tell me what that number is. 6.0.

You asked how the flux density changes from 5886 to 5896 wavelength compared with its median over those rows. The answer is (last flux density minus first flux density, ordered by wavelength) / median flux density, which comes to -0.10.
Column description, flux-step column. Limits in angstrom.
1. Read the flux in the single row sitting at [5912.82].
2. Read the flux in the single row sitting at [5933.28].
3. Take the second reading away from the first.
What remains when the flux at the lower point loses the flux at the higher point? -0.7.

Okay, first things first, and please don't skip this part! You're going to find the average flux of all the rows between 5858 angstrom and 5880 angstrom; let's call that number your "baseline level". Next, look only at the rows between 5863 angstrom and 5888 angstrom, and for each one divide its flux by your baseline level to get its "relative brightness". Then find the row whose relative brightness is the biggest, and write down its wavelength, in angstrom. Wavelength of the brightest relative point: 5869.41 angstrom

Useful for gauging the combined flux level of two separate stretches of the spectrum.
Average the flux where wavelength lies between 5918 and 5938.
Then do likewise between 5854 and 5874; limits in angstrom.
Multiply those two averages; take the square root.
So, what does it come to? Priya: 6.43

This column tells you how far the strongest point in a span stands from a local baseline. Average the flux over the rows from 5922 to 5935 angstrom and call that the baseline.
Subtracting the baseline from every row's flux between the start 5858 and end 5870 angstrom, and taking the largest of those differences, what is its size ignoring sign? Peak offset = 1.1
